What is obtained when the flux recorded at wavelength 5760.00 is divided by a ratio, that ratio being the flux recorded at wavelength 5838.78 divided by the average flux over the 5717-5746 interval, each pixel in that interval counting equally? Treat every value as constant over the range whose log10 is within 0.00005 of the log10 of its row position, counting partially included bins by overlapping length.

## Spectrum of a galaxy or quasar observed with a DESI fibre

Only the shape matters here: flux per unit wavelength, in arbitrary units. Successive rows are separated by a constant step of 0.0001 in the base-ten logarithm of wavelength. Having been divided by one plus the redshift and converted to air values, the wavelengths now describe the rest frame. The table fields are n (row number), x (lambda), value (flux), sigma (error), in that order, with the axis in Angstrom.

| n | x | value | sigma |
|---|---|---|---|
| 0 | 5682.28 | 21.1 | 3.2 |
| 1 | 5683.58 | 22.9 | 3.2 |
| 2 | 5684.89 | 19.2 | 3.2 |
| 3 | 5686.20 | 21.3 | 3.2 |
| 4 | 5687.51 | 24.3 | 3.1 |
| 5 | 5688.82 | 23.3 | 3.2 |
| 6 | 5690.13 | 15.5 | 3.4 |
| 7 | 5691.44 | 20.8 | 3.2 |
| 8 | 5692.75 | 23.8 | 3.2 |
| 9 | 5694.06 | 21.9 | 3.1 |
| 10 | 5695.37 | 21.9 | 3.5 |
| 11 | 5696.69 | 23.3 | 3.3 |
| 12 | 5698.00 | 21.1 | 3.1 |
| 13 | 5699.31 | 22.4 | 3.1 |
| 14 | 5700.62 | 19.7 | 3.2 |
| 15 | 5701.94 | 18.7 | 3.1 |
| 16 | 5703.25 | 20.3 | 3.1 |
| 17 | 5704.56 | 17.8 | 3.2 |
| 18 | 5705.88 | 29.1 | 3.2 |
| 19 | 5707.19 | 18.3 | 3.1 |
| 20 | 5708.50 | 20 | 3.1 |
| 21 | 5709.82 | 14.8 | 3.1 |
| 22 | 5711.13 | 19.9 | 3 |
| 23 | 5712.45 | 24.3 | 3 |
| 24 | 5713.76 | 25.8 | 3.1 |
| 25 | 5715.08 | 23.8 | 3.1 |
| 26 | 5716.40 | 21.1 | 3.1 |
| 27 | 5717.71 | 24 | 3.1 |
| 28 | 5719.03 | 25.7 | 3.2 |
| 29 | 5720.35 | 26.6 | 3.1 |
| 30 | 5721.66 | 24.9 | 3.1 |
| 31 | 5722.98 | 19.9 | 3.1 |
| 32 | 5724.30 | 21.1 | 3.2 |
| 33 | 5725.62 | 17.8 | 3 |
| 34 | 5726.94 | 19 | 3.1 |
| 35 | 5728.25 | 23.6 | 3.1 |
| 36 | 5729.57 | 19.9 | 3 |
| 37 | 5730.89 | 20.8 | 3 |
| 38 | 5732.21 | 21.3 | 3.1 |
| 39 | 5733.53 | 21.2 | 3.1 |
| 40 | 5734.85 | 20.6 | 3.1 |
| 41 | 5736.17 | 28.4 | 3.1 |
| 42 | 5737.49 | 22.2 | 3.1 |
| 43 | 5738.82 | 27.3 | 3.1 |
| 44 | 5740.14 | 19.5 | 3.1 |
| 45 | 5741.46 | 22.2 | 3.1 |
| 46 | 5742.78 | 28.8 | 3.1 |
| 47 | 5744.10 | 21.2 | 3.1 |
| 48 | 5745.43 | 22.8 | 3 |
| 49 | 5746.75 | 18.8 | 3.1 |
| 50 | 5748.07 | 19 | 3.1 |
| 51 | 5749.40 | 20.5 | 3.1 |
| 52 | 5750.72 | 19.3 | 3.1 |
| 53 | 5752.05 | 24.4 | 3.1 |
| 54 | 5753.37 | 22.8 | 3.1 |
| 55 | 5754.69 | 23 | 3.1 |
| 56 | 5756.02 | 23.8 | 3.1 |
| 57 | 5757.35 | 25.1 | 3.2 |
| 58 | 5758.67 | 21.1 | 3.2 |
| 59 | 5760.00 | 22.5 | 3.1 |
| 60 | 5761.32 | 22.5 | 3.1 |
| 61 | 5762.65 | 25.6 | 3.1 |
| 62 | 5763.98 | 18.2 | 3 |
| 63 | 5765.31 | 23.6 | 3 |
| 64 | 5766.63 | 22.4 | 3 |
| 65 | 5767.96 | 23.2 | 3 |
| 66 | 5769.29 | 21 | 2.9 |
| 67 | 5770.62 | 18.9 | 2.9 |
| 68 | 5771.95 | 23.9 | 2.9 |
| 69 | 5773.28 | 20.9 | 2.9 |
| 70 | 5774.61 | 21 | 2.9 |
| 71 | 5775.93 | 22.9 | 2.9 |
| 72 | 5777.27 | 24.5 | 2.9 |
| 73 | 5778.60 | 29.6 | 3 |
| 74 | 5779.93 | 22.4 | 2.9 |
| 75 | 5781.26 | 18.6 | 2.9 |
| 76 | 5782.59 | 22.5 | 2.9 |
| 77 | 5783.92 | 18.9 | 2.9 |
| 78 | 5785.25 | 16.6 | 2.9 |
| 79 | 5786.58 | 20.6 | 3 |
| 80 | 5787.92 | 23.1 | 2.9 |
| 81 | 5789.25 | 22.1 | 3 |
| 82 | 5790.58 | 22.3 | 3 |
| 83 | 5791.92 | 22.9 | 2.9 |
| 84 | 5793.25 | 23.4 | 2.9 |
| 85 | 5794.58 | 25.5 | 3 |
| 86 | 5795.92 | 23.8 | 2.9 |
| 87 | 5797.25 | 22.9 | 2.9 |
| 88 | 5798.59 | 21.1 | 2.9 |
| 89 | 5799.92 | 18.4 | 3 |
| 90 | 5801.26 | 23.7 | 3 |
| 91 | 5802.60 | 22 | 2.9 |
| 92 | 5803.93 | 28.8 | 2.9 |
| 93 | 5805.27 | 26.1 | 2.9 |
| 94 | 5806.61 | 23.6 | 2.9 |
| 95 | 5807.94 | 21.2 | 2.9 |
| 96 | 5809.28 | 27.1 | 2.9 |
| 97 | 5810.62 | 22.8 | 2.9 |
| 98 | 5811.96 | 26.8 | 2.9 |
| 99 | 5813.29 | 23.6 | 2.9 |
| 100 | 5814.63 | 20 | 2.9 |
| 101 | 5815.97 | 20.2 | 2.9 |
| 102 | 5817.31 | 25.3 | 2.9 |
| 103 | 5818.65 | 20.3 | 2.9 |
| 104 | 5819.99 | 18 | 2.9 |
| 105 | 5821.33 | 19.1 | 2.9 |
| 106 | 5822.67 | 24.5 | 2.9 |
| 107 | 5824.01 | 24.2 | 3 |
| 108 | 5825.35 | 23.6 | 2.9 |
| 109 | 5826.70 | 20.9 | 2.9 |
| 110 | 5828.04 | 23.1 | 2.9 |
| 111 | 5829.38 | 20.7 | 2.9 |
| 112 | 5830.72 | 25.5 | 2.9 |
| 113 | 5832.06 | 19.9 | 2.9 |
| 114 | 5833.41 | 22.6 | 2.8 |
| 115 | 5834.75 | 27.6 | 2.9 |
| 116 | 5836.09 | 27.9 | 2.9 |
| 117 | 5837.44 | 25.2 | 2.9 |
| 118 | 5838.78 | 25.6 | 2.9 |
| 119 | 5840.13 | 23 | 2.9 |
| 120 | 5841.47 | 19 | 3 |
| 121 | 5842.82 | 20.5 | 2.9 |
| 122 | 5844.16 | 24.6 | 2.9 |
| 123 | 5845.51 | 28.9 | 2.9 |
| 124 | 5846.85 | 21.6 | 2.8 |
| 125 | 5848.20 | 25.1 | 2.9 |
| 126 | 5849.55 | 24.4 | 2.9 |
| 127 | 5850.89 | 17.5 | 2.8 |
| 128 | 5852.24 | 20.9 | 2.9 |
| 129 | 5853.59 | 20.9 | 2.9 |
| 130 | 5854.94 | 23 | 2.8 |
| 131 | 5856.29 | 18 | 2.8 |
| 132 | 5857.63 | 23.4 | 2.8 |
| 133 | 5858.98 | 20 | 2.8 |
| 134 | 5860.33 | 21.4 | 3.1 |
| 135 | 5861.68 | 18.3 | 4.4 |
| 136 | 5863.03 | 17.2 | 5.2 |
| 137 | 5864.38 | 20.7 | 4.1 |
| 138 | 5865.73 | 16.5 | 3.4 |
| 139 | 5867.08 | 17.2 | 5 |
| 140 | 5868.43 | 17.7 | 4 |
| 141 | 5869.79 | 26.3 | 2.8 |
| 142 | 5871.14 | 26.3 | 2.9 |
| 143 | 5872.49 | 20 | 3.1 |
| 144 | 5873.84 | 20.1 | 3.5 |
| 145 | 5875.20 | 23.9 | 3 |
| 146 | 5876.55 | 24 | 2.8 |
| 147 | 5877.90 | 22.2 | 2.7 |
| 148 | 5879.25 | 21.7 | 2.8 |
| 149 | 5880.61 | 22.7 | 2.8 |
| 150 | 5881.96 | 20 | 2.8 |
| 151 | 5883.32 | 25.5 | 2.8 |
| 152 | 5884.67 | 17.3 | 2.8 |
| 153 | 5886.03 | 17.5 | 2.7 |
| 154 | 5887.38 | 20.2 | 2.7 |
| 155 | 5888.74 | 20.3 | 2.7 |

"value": 19.9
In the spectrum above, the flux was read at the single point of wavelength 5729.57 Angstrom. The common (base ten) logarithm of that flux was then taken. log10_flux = 1.30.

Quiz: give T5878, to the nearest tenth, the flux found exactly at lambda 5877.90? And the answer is 22.2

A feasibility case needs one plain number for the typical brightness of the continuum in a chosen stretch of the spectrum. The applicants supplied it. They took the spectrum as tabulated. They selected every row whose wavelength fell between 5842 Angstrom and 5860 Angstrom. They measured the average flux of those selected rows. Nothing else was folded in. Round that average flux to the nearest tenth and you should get 22.2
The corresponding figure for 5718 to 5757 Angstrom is 22.3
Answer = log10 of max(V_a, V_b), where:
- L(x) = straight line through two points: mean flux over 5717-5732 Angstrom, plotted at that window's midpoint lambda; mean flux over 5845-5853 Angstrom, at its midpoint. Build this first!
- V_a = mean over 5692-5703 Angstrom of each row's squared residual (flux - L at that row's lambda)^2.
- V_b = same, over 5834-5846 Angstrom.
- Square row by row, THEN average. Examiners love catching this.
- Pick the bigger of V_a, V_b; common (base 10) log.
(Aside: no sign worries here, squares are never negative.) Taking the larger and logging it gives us 1.11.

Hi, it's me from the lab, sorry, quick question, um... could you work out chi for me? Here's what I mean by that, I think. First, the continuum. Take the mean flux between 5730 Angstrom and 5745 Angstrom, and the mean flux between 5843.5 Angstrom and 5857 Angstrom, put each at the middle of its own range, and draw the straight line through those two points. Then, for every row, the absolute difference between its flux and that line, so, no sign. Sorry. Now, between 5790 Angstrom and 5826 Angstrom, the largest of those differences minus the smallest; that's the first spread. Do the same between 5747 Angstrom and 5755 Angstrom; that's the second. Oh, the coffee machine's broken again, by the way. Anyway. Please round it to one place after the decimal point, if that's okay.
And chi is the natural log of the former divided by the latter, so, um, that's 0.4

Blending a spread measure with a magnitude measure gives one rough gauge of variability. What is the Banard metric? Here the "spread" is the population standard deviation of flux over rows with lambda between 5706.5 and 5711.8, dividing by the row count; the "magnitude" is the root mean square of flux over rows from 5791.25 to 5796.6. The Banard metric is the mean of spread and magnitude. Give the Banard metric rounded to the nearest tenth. 13.0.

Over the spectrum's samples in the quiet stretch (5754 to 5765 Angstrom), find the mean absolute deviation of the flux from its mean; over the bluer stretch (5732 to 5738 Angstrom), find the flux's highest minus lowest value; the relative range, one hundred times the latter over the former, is 473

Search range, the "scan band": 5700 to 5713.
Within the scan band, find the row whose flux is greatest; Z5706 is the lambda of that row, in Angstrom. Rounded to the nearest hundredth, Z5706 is 5705.88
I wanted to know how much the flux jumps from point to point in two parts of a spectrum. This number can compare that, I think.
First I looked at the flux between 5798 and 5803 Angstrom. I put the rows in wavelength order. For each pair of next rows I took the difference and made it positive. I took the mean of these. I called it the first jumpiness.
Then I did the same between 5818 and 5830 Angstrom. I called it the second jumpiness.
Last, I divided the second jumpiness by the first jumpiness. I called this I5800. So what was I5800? 0.66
